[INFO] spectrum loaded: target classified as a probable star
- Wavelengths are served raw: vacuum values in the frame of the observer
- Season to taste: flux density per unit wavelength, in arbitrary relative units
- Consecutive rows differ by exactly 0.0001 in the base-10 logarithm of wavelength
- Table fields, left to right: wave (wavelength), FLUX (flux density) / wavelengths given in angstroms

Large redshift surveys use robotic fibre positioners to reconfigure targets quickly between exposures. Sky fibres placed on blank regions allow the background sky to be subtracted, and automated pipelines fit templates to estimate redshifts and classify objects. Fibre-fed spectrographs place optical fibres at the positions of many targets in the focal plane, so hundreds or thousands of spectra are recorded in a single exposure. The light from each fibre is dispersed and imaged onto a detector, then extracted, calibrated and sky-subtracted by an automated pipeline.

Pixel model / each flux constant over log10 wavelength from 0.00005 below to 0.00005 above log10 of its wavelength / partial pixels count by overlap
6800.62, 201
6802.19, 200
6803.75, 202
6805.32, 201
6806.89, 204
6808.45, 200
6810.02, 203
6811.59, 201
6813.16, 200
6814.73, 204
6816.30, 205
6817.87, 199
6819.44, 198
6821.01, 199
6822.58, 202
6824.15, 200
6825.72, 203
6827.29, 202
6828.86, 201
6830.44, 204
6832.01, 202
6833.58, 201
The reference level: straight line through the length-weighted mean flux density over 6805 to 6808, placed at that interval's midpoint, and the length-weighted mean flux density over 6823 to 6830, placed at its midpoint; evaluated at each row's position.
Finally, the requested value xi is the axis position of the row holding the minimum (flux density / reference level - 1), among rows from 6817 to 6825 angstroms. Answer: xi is 6819.44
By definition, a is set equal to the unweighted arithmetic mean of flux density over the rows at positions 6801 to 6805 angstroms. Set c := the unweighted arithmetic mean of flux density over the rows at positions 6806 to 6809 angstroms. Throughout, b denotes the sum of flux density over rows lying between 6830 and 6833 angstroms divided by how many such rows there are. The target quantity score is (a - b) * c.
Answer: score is -404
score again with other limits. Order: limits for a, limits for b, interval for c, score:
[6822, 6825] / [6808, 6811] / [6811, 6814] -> -100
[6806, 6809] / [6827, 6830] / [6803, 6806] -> 101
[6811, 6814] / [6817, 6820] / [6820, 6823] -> 401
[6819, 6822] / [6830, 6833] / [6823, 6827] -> -907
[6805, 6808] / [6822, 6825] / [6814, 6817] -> 307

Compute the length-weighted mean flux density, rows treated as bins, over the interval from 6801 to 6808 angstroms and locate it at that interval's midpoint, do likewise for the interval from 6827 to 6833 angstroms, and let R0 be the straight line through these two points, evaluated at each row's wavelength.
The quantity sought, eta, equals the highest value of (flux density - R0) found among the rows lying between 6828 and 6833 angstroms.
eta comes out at 1.7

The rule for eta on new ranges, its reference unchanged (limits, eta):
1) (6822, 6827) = 0.8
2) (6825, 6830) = 0.8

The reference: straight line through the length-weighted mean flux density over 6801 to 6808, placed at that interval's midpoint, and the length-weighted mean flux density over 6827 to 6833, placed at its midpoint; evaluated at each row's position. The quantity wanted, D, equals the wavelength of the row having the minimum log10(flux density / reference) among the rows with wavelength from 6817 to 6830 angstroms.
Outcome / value 6819.44 angstroms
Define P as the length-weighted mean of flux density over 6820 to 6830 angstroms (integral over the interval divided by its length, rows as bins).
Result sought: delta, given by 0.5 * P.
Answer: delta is 101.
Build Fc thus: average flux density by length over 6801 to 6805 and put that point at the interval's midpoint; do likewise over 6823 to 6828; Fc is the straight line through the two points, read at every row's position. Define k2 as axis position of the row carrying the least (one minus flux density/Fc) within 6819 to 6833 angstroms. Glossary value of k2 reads 6830.44 angstroms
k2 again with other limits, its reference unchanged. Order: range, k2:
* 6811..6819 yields 6816.30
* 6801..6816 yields 6806.89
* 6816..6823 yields 6816.30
